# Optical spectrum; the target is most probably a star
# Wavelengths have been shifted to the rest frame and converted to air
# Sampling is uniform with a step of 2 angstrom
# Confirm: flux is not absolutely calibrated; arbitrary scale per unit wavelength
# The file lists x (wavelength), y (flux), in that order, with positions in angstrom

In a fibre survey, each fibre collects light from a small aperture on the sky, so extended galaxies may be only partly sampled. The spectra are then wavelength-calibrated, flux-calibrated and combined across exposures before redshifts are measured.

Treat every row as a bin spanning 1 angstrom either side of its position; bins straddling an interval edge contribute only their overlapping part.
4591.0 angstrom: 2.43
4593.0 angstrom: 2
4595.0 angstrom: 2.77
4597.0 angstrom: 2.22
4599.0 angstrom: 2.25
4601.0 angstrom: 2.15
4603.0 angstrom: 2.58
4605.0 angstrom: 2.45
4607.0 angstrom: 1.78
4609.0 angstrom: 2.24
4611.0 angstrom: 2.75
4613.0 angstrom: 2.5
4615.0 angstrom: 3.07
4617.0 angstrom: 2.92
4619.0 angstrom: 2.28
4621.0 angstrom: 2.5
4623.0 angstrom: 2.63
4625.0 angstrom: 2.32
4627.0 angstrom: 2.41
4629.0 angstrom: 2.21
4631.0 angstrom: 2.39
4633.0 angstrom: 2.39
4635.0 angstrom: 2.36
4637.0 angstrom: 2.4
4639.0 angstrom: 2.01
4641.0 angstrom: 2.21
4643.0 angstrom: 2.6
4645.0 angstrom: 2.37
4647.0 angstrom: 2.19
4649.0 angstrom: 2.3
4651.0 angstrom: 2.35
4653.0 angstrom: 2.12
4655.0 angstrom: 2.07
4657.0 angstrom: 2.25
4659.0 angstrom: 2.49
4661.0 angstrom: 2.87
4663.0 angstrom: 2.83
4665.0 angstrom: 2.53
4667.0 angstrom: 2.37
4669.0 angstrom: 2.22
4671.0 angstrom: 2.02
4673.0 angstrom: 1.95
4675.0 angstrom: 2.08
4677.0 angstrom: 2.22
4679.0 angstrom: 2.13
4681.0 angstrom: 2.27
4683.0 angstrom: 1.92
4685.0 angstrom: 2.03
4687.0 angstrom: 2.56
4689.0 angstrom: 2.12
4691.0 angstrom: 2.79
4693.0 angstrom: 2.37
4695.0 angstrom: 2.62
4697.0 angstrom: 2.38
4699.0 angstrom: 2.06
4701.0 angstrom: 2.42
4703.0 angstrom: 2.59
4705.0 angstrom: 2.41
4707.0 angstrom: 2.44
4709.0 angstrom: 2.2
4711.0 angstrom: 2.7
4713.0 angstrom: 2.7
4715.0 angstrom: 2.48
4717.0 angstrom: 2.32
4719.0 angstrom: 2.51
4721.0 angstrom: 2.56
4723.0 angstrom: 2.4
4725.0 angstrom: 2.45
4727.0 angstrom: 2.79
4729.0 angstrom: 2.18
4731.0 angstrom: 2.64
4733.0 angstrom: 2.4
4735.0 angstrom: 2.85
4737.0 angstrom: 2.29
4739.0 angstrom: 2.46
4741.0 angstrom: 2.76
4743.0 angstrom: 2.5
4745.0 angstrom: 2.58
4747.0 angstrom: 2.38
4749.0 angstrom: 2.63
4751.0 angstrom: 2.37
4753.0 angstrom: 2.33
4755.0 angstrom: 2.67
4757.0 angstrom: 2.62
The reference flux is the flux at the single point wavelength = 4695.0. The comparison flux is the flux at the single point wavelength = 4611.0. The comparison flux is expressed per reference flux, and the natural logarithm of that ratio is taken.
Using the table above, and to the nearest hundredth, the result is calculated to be 0.05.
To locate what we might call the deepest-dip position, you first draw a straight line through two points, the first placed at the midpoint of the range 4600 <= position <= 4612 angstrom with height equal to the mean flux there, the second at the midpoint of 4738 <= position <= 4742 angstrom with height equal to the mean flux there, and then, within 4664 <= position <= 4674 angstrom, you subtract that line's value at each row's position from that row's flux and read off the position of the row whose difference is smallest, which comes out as 4673.0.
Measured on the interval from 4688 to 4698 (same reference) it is 4689.0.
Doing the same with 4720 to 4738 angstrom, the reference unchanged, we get 4729.0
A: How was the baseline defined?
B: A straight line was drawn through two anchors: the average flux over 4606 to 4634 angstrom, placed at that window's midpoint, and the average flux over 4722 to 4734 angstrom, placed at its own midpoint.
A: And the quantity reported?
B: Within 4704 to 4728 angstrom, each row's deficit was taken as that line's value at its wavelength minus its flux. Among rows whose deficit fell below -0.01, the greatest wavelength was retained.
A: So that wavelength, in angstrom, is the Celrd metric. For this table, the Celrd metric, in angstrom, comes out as 4727.0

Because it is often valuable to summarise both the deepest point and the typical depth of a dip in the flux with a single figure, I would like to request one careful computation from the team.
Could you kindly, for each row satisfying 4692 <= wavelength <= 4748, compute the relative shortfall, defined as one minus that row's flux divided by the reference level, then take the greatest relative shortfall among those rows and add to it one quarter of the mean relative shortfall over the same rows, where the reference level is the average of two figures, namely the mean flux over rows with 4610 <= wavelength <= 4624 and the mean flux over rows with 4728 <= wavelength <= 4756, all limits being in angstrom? 0.21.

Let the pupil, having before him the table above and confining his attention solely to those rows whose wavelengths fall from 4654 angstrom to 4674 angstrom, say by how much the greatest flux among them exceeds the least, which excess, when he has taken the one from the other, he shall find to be 0.9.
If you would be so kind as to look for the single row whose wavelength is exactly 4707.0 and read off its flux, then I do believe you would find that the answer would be 2.44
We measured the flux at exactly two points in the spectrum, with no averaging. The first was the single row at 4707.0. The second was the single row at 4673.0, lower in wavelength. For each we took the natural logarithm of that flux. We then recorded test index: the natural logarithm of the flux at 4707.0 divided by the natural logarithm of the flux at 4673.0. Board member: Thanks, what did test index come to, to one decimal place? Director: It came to 1.3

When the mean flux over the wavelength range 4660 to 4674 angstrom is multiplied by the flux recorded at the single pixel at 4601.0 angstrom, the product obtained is 5.2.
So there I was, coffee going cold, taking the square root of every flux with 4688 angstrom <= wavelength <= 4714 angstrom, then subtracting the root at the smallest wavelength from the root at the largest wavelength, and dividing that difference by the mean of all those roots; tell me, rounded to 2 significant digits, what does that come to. 0.12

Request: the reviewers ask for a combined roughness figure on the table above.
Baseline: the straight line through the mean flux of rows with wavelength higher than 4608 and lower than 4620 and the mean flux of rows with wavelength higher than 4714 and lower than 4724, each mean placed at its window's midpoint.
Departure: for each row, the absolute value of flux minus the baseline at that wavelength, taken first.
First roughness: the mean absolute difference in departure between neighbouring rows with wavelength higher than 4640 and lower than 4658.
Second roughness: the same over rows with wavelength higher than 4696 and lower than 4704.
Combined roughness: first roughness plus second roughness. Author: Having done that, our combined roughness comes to 0.41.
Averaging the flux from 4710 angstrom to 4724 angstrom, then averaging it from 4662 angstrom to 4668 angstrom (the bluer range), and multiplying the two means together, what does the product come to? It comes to 6.5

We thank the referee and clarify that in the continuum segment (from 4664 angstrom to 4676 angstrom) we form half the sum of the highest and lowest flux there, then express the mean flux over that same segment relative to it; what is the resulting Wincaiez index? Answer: 0.98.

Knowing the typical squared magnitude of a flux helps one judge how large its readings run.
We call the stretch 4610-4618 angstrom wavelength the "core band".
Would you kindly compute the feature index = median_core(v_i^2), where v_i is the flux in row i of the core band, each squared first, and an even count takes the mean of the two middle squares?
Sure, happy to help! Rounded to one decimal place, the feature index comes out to 8.0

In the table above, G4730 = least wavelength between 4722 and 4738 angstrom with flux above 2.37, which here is 4723.0 angstrom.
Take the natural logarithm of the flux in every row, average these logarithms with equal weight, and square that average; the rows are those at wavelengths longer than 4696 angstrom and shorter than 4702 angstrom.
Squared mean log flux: 0.68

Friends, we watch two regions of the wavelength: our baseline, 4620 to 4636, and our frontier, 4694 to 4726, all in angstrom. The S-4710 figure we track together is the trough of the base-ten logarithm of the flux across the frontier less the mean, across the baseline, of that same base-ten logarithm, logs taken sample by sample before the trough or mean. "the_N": -0.066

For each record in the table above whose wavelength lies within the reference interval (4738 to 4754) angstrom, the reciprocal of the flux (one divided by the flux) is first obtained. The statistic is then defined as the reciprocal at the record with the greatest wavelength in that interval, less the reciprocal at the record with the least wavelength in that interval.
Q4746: 0.02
